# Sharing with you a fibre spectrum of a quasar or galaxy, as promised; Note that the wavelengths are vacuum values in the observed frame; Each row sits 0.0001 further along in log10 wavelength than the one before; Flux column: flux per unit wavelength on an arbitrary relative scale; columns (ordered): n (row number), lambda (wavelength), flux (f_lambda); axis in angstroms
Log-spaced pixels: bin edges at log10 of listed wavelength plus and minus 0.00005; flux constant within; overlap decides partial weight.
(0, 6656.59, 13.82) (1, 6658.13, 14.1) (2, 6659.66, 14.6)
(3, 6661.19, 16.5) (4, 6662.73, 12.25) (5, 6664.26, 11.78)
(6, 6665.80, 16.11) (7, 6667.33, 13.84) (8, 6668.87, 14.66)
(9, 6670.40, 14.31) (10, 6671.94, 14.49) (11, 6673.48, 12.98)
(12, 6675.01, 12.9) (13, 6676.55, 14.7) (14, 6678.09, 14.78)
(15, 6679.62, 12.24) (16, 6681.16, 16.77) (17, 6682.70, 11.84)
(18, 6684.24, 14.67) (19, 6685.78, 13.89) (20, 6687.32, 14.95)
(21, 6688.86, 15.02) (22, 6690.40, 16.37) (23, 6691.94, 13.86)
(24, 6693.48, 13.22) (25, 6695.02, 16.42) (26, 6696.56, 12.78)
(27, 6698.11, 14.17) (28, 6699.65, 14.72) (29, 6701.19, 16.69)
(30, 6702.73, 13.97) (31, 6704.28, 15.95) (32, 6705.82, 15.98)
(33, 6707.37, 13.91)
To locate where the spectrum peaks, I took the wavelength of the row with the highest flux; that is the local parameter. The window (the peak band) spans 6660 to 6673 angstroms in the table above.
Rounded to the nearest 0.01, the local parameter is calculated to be 6661.19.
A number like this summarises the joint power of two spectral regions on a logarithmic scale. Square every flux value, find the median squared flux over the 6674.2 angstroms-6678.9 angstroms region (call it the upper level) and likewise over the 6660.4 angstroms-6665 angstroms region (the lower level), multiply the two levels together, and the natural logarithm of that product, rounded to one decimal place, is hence 10.4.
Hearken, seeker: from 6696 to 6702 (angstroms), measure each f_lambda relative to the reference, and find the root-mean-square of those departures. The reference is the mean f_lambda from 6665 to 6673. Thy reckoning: 1.4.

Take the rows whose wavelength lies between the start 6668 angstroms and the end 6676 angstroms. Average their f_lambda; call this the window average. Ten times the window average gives 139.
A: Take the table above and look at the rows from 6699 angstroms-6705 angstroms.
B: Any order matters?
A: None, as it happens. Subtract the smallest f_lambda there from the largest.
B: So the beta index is 2.7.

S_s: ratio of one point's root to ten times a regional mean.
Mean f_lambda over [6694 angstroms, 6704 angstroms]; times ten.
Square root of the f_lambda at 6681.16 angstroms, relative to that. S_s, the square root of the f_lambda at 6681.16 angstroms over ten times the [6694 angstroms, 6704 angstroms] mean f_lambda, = 0.0277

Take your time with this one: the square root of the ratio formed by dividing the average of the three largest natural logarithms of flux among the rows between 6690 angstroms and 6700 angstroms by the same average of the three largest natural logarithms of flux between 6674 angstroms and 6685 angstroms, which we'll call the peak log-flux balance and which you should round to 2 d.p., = 1.01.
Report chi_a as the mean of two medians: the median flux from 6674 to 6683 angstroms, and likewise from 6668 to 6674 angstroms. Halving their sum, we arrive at 14.10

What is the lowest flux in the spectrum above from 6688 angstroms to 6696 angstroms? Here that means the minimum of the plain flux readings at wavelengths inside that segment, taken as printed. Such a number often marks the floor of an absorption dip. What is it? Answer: 13.22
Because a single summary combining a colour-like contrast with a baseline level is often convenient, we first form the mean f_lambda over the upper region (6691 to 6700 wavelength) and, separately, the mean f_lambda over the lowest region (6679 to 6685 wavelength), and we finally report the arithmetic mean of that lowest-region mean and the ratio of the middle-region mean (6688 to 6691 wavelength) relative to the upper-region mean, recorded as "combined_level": 7.5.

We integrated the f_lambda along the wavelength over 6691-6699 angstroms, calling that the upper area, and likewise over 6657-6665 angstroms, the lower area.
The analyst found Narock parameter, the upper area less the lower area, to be 2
